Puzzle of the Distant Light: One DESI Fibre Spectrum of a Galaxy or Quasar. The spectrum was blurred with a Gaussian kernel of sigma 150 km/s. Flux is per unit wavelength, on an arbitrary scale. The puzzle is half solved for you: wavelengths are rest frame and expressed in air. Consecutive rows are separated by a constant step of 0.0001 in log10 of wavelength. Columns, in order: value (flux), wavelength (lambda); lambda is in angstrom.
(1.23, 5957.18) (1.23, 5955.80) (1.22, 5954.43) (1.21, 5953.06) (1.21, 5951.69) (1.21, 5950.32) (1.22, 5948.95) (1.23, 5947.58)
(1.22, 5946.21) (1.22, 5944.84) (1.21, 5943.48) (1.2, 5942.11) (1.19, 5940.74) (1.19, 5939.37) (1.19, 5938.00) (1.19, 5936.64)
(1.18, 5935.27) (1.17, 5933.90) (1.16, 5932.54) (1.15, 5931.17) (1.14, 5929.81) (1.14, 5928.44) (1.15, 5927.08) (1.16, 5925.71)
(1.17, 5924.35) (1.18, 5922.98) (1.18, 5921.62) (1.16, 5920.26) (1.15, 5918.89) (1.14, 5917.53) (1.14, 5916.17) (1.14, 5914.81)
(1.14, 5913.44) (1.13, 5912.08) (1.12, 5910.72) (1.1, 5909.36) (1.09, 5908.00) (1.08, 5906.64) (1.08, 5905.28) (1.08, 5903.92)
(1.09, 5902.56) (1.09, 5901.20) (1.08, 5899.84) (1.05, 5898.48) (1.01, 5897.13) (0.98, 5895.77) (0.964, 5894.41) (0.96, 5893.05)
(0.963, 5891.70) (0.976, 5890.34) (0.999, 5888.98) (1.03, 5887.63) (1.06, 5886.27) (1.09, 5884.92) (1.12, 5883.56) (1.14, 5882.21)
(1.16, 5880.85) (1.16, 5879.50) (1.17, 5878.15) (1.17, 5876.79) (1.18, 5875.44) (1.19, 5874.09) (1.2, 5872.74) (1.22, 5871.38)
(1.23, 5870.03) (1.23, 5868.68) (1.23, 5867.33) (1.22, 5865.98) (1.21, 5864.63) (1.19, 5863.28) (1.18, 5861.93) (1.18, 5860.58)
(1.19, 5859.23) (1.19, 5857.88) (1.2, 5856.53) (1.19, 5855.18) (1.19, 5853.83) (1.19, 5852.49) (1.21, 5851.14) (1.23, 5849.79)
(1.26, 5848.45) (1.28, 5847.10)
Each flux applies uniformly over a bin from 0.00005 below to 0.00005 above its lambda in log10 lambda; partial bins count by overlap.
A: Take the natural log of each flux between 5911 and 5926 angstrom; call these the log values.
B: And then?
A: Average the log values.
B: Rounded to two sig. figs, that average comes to 0.14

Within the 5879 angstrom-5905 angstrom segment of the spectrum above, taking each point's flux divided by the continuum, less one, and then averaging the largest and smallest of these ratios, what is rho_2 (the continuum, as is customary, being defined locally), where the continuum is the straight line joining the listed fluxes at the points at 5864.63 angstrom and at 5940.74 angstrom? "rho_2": -0.12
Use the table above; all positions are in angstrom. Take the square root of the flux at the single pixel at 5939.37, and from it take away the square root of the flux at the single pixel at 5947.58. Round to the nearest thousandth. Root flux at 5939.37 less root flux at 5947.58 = -0.018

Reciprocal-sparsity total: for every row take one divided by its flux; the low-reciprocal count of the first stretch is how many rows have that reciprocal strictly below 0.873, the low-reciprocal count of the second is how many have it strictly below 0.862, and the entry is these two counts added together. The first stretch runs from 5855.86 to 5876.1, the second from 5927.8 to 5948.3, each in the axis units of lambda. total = 26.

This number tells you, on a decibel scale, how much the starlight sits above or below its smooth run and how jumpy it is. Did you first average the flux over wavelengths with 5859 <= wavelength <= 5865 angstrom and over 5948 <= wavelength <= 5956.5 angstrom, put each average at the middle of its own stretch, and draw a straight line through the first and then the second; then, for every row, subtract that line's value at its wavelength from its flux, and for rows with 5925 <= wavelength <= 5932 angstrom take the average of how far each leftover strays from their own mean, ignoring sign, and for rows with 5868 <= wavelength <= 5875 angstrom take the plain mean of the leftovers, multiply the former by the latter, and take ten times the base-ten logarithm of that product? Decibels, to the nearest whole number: -39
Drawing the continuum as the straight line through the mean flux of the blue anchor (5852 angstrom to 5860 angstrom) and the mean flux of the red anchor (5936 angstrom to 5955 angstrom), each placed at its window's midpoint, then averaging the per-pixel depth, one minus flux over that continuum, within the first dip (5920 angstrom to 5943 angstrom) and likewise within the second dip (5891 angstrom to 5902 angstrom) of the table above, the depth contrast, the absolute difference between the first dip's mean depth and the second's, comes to 0.127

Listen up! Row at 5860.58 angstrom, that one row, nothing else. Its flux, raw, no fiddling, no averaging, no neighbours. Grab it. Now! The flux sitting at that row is 1.18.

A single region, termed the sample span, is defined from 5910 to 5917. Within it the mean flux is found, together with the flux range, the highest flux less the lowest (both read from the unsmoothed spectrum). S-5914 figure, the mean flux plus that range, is 1.15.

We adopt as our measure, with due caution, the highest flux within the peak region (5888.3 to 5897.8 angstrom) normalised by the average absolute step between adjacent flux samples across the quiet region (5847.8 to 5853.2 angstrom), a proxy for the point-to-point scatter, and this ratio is 43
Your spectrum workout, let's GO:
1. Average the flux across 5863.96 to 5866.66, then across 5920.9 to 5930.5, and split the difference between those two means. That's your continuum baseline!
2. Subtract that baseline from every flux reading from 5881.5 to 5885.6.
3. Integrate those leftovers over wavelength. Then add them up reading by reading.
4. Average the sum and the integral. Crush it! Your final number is -0.25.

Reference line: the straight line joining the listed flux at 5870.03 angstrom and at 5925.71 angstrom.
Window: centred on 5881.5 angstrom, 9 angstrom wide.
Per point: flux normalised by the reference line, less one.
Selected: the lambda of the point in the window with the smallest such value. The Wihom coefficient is 5884.92 angstrom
